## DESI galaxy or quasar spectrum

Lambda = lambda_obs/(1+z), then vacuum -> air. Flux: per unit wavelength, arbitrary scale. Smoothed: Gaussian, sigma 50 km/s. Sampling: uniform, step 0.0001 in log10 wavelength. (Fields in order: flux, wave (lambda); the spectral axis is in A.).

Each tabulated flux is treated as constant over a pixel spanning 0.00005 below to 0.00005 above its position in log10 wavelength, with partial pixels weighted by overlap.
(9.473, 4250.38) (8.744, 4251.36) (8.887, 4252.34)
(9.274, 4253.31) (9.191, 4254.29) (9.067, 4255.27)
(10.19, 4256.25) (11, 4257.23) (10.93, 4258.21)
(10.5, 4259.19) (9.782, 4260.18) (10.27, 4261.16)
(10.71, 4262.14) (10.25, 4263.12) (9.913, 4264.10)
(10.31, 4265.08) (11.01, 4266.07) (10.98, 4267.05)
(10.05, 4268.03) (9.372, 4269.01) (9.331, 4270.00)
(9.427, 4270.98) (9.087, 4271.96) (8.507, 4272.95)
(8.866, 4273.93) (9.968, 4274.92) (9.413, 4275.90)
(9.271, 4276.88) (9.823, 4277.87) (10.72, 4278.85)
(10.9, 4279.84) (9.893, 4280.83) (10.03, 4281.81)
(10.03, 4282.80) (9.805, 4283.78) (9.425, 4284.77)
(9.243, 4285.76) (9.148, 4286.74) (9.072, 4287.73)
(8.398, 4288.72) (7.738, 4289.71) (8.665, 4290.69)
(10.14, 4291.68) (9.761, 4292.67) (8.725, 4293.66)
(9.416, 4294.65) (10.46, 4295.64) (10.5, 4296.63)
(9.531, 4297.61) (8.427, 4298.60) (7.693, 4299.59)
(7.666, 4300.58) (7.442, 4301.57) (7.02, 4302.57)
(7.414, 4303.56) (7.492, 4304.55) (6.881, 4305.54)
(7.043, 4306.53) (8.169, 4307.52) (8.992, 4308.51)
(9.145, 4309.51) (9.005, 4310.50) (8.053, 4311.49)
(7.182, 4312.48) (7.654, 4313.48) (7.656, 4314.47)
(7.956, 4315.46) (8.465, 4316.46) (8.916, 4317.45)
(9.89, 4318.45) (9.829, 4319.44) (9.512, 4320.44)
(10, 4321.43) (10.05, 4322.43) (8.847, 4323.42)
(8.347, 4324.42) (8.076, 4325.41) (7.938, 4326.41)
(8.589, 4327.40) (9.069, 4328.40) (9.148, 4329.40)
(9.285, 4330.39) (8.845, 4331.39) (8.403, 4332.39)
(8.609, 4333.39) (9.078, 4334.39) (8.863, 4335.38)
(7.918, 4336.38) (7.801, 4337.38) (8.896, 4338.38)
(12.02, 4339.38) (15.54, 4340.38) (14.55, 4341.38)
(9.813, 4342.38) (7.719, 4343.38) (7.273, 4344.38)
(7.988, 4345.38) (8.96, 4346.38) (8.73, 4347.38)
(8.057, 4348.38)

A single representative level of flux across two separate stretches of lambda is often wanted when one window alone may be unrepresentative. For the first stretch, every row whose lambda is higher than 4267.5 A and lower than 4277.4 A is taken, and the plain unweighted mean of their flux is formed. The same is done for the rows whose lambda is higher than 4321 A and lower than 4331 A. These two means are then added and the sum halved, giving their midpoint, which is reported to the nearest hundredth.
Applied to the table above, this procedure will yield 9.13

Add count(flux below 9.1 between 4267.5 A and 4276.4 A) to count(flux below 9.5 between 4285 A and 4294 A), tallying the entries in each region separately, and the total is 10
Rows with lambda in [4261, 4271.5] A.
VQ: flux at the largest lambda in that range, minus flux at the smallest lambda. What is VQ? -0.8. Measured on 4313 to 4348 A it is 1.1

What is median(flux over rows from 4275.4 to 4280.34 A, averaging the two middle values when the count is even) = 9.8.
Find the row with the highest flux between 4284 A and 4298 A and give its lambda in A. 4296.63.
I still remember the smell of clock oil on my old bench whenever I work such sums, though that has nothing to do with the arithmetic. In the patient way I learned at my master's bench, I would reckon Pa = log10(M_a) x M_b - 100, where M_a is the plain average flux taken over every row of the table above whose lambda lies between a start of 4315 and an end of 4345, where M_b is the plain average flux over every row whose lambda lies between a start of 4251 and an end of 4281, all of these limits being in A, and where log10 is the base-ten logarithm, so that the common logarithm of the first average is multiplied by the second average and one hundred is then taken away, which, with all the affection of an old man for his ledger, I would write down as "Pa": -90.4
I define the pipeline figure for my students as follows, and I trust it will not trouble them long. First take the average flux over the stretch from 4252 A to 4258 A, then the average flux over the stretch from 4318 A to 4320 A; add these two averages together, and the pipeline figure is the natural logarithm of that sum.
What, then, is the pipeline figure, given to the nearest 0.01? 2.97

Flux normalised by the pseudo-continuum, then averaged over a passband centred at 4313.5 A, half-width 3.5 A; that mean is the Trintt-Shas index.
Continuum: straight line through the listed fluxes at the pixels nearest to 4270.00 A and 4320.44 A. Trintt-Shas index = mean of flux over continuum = 0.84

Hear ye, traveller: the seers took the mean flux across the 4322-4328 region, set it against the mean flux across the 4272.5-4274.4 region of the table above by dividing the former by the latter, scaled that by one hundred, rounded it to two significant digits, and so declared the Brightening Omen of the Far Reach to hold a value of 99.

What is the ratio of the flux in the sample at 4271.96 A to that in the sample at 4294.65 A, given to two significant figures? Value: 0.97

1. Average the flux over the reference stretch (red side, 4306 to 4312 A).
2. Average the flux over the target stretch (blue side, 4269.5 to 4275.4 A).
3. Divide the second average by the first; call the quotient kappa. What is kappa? 1.09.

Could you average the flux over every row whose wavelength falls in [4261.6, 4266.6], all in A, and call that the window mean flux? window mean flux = 10.4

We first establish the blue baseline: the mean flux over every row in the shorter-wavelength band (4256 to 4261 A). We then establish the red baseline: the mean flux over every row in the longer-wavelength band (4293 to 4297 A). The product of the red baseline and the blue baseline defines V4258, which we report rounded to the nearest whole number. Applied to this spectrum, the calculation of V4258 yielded 102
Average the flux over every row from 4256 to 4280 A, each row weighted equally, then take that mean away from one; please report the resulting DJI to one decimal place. -9.0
